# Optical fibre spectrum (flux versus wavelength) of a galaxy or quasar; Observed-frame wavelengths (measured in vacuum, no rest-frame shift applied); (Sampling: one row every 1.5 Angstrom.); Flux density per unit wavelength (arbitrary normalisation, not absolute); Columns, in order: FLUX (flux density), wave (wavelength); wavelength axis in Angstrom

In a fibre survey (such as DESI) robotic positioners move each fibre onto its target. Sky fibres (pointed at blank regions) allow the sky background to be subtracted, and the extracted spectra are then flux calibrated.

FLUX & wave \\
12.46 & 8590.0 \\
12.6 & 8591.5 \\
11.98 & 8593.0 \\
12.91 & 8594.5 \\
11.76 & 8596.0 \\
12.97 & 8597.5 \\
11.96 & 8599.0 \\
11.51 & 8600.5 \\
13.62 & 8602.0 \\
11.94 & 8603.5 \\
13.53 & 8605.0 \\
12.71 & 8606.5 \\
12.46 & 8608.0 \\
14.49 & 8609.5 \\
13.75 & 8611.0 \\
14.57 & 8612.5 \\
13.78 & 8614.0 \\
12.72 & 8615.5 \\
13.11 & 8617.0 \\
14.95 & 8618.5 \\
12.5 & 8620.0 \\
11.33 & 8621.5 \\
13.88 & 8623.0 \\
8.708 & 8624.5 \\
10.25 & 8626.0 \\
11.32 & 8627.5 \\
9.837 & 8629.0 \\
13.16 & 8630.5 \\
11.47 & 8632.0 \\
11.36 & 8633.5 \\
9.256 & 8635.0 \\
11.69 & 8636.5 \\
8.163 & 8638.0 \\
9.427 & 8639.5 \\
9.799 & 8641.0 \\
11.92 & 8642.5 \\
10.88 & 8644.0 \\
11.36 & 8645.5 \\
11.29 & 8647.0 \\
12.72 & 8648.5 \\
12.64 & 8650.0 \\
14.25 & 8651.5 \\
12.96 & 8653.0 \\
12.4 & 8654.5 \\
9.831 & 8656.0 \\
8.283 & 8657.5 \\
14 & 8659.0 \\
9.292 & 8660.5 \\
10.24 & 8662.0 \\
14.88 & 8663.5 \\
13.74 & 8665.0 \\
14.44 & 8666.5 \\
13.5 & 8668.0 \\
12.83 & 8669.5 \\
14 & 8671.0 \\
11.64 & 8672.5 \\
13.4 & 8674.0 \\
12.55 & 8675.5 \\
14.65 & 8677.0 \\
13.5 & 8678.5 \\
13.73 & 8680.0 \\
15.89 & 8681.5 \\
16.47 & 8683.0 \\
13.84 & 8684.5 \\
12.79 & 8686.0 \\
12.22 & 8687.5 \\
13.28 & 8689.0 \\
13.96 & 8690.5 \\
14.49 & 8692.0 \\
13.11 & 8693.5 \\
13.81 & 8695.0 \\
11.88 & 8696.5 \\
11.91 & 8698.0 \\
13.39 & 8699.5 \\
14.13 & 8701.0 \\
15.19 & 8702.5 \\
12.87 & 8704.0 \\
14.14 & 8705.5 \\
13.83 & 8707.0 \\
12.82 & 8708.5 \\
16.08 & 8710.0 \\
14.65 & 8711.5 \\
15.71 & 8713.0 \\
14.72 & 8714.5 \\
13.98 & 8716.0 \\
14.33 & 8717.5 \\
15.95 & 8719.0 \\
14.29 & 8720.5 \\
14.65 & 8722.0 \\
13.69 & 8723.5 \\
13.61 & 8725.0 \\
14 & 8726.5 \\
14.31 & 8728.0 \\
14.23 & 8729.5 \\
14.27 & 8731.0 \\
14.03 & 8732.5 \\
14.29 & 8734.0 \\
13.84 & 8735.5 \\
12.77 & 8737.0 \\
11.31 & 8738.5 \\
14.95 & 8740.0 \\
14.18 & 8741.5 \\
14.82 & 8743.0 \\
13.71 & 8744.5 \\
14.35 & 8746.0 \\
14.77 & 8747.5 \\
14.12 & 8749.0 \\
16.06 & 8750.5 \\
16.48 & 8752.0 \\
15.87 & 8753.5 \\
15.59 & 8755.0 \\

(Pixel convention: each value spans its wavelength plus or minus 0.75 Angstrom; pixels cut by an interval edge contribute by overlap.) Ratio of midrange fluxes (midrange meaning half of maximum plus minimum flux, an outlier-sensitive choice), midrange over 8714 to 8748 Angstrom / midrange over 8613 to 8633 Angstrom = 1.15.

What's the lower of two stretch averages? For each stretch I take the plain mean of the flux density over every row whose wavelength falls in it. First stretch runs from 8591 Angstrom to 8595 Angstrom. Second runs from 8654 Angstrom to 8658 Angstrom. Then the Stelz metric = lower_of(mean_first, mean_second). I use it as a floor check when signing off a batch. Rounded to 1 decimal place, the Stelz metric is 10.2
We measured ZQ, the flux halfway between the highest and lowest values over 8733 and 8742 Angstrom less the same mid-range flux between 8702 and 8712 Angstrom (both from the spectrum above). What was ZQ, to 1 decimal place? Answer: -1.3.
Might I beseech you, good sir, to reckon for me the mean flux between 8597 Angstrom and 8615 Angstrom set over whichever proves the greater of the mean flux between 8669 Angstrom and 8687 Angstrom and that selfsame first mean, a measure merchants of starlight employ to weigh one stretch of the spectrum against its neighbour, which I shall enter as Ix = 0.952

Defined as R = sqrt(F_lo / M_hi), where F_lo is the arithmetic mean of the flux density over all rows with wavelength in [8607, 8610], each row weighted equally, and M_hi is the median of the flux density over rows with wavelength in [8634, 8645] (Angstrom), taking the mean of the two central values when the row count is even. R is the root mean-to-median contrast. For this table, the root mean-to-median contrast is 1.17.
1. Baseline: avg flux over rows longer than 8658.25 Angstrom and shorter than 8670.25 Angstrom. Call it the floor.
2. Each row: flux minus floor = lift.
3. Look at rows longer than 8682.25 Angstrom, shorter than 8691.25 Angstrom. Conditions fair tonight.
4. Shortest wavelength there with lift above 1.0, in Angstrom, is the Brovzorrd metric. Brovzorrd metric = 8683.0 Angstrom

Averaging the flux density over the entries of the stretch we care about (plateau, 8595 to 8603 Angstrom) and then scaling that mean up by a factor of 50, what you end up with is 618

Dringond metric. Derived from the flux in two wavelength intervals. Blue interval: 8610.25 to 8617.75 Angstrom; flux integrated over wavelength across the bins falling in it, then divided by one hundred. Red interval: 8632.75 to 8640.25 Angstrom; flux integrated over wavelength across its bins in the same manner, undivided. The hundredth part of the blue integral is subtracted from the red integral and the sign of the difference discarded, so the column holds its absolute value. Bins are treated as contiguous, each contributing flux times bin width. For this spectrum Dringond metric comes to 74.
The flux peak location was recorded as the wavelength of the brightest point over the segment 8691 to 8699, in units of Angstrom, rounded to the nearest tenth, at 8692.0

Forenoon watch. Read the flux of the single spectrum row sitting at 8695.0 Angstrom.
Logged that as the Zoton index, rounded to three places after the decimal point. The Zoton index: 13.810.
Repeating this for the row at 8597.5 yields 12.970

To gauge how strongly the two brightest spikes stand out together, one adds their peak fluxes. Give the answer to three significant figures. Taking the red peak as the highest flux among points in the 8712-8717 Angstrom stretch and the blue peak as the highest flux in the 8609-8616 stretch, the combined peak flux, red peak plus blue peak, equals 30.3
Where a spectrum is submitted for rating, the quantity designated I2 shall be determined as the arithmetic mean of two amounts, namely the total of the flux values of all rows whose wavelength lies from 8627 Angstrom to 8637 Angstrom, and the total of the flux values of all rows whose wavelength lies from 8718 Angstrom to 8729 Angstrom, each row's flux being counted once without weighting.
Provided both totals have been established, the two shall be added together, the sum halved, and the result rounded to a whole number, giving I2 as 89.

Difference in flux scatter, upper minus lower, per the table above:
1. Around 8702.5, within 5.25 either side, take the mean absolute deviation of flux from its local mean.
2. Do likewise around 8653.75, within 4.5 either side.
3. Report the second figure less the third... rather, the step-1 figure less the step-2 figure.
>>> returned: -1.0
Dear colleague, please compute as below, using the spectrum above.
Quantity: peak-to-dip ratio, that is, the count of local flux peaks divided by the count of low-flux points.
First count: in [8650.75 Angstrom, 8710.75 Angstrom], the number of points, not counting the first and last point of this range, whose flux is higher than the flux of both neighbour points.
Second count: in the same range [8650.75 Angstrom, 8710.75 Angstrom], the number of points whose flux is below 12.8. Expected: 1.0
